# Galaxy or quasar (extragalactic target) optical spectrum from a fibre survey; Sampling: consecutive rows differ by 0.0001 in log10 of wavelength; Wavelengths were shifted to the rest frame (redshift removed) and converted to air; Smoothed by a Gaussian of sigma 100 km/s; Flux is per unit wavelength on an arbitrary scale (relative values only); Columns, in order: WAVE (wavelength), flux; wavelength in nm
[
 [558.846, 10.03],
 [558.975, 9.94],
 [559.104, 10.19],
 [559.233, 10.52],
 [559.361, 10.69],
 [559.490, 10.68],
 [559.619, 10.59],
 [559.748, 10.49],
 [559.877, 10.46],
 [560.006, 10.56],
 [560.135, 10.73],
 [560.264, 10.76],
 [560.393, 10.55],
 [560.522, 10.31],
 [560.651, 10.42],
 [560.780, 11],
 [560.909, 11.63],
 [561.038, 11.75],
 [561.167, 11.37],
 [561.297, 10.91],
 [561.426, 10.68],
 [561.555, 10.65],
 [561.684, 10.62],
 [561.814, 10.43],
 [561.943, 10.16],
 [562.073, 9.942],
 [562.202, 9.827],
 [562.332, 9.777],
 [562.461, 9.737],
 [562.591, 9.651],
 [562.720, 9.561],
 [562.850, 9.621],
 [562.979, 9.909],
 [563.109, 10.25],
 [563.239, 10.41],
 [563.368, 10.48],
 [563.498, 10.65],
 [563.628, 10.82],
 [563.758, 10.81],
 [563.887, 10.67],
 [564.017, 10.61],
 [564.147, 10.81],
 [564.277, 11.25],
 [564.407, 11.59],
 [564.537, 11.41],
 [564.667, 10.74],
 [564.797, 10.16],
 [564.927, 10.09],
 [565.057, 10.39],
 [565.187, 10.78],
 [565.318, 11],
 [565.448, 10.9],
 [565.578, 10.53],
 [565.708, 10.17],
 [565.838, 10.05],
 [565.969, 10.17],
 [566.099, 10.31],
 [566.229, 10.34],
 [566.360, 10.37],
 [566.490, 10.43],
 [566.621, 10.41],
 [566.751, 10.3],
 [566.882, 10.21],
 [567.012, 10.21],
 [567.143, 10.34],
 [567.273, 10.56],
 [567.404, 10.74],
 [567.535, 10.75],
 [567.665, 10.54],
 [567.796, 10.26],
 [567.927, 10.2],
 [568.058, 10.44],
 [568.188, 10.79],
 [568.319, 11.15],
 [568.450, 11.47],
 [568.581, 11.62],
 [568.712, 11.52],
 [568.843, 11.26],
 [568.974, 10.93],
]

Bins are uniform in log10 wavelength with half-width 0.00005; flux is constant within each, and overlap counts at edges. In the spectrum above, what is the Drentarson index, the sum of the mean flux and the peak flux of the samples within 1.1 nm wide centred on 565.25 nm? 21.5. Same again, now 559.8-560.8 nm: 21.6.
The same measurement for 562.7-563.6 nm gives 20.8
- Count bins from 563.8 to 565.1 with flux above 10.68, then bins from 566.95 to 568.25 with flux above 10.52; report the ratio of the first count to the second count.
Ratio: 1.00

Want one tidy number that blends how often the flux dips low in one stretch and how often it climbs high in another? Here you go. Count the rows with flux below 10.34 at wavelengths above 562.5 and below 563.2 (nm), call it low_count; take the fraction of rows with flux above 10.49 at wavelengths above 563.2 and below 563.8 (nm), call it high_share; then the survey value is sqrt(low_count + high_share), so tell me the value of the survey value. 2.37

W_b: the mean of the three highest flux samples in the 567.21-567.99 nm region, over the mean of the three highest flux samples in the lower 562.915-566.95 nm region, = 0.936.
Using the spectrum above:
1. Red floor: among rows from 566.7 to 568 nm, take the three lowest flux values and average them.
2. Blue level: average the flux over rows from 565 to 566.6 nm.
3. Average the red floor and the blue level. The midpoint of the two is 10.3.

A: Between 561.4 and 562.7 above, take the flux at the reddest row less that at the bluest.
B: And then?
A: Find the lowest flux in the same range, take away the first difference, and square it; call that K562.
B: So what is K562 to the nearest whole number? 114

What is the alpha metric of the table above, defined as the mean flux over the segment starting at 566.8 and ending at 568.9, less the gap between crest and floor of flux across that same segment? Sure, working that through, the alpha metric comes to 9.33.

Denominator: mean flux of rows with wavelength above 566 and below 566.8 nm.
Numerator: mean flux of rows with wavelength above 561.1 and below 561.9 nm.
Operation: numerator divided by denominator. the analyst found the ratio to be 1.04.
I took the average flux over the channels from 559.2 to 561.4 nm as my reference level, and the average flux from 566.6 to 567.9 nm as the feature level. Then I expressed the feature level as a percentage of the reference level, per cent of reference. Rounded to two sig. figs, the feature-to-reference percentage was 97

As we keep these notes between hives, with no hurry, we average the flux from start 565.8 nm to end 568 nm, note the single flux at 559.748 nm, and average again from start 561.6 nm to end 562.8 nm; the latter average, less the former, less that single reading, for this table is -10.9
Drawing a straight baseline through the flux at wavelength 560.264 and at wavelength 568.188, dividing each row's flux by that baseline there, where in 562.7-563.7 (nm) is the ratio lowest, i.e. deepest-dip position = 562.720 nm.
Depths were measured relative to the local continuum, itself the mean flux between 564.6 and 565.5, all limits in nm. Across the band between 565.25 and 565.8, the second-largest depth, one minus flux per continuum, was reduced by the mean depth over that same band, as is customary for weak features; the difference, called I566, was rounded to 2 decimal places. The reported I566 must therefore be 0.01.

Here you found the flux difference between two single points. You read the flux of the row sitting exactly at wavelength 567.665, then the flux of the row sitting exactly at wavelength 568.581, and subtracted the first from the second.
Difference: 1.08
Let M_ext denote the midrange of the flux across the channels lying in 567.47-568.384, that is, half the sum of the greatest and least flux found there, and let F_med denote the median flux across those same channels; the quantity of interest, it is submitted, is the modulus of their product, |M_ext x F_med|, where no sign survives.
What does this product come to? 113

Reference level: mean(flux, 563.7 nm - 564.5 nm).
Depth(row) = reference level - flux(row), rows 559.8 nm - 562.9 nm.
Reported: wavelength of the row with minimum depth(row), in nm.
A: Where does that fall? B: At 561.038 nm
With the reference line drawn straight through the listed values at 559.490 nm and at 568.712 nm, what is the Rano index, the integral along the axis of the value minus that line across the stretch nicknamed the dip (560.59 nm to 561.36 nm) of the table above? 0.28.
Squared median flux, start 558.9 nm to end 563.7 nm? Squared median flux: 110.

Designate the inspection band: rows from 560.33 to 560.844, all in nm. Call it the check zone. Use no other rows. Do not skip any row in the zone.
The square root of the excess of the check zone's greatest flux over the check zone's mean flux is 0.7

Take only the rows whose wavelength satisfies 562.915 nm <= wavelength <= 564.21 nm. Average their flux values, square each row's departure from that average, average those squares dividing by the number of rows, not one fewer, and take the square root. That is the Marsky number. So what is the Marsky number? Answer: 0.3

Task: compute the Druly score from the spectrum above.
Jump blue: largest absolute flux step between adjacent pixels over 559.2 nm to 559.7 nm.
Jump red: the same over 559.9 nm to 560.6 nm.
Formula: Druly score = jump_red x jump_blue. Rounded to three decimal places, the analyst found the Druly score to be 0.041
